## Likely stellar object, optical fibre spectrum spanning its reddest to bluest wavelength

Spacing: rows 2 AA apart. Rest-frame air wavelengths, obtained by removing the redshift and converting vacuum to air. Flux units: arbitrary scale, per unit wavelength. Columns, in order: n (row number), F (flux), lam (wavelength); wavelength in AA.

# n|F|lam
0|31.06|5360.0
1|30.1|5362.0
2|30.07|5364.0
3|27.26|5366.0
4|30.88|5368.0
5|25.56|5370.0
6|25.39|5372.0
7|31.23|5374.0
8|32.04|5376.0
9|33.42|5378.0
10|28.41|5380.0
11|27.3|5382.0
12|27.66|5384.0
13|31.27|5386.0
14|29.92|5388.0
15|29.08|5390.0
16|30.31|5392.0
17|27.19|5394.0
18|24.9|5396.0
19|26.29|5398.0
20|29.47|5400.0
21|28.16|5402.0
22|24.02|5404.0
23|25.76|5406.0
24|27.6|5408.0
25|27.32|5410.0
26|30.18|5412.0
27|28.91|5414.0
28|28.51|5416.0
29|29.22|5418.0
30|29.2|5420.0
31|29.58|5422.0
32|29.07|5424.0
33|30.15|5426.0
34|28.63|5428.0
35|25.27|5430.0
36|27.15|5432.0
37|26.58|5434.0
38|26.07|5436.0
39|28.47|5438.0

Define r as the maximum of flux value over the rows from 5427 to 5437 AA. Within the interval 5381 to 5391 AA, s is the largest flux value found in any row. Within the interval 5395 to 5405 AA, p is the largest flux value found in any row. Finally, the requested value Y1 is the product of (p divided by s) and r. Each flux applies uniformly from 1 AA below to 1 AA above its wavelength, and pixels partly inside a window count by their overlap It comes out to 27.0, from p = 29.47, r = 28.63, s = 31.27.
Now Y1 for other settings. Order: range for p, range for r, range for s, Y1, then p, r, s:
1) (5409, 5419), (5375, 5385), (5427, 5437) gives 35.2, 30.18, 33.42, 28.63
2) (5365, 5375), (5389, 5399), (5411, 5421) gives 31.4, 31.23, 30.31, 30.18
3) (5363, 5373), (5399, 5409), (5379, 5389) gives 29.1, 30.88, 29.47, 31.27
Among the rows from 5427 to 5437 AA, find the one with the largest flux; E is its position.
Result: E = 5428.0 AA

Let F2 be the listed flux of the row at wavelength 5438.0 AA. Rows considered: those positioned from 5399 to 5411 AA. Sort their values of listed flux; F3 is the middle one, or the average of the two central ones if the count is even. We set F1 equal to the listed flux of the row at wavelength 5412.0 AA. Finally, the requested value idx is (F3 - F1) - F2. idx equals -31.2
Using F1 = 30.18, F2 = 28.47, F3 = 27.5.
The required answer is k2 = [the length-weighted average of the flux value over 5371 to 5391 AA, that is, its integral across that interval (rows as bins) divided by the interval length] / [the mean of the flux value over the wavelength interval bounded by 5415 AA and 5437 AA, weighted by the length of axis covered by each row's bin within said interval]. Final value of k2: 1.05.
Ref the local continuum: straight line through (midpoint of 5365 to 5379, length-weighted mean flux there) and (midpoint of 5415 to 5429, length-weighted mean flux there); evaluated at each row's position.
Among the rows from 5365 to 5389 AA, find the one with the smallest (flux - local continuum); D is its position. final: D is 5372.0 AA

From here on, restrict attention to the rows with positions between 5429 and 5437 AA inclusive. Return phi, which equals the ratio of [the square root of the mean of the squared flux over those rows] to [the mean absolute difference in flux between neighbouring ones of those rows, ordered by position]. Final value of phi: 27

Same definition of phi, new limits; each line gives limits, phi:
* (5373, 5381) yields 13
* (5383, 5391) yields 15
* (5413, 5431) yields 29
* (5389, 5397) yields 13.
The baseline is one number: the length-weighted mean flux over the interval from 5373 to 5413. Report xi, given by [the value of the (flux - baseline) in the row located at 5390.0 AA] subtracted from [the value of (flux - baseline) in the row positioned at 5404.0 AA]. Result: -5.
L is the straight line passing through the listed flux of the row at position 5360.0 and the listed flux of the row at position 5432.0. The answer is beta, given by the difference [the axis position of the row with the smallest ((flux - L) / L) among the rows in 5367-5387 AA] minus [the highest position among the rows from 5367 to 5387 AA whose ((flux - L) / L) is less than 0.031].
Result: -12 AA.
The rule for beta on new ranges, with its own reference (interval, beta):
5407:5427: -6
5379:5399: -2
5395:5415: -10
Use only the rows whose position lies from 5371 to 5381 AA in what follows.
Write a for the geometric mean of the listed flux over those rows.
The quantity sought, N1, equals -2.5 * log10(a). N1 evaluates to -3.69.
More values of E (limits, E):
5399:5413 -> 5412.0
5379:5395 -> 5386.0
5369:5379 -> 5378.0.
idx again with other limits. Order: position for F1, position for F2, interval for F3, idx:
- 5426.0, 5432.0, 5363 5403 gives -28.6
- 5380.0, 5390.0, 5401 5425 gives -28.8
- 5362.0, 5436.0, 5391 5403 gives -28.5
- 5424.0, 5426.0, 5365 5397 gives -30.5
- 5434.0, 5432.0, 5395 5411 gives -26.9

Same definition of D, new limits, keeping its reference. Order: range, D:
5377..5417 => 5404.0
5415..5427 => 5416.0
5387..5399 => 5396.0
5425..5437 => 5430.0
